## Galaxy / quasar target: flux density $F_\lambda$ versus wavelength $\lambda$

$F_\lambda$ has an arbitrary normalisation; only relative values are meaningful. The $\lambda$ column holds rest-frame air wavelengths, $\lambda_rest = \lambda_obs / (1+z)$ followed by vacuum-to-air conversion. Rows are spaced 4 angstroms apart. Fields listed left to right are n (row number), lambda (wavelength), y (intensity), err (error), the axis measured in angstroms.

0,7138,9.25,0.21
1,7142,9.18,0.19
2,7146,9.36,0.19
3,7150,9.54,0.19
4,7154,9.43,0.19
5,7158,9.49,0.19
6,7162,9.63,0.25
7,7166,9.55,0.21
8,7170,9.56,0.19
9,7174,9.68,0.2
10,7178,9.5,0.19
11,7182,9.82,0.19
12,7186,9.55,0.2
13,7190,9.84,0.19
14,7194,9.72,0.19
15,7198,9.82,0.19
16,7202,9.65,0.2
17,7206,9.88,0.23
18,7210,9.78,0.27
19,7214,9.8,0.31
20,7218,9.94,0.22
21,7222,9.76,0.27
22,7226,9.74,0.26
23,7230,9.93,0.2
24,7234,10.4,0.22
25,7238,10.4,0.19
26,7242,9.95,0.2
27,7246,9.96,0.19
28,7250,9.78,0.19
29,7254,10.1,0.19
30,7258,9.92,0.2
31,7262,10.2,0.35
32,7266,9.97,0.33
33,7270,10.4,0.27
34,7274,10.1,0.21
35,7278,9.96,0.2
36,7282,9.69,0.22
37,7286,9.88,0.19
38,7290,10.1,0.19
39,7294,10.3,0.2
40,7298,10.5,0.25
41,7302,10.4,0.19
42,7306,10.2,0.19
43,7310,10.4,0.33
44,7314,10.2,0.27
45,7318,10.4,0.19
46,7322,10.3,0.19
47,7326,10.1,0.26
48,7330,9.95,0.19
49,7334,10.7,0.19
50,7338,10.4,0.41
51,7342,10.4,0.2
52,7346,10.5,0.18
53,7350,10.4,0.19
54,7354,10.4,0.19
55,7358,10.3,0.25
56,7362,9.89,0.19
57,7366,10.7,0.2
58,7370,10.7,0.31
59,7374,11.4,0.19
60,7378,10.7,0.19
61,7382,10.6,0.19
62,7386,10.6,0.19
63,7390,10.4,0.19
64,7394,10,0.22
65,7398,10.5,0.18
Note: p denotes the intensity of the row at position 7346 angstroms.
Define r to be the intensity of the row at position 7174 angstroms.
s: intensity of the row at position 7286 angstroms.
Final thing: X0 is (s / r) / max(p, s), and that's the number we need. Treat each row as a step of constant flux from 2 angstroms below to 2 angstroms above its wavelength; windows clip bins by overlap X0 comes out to 0.097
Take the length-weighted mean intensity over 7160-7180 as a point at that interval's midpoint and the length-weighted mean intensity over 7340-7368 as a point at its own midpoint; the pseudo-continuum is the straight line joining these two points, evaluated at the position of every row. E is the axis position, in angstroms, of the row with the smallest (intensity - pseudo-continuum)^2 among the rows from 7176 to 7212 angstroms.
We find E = 7210 angstroms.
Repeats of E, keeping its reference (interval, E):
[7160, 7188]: 7166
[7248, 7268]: 7266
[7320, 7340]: 7322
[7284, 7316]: 7314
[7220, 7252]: 7222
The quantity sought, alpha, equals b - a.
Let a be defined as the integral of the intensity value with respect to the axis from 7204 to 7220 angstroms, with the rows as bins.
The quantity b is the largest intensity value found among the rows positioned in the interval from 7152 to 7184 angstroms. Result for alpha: -148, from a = 158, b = 9.82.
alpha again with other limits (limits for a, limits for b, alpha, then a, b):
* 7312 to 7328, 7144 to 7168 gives -154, 164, 9.63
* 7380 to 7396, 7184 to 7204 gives -157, 166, 9.84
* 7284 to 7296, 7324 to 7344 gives -110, 121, 10.7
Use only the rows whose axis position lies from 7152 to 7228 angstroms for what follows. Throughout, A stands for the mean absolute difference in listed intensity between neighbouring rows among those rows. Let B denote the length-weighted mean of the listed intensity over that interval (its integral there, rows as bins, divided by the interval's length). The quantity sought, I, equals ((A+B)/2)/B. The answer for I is 0.507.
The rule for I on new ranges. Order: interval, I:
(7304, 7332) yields 0.509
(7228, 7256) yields 0.512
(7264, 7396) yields 0.512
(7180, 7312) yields 0.510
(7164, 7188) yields 0.509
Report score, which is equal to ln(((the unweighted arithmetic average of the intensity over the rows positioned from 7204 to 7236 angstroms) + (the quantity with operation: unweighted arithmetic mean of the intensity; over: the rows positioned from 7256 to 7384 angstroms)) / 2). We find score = 2.31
